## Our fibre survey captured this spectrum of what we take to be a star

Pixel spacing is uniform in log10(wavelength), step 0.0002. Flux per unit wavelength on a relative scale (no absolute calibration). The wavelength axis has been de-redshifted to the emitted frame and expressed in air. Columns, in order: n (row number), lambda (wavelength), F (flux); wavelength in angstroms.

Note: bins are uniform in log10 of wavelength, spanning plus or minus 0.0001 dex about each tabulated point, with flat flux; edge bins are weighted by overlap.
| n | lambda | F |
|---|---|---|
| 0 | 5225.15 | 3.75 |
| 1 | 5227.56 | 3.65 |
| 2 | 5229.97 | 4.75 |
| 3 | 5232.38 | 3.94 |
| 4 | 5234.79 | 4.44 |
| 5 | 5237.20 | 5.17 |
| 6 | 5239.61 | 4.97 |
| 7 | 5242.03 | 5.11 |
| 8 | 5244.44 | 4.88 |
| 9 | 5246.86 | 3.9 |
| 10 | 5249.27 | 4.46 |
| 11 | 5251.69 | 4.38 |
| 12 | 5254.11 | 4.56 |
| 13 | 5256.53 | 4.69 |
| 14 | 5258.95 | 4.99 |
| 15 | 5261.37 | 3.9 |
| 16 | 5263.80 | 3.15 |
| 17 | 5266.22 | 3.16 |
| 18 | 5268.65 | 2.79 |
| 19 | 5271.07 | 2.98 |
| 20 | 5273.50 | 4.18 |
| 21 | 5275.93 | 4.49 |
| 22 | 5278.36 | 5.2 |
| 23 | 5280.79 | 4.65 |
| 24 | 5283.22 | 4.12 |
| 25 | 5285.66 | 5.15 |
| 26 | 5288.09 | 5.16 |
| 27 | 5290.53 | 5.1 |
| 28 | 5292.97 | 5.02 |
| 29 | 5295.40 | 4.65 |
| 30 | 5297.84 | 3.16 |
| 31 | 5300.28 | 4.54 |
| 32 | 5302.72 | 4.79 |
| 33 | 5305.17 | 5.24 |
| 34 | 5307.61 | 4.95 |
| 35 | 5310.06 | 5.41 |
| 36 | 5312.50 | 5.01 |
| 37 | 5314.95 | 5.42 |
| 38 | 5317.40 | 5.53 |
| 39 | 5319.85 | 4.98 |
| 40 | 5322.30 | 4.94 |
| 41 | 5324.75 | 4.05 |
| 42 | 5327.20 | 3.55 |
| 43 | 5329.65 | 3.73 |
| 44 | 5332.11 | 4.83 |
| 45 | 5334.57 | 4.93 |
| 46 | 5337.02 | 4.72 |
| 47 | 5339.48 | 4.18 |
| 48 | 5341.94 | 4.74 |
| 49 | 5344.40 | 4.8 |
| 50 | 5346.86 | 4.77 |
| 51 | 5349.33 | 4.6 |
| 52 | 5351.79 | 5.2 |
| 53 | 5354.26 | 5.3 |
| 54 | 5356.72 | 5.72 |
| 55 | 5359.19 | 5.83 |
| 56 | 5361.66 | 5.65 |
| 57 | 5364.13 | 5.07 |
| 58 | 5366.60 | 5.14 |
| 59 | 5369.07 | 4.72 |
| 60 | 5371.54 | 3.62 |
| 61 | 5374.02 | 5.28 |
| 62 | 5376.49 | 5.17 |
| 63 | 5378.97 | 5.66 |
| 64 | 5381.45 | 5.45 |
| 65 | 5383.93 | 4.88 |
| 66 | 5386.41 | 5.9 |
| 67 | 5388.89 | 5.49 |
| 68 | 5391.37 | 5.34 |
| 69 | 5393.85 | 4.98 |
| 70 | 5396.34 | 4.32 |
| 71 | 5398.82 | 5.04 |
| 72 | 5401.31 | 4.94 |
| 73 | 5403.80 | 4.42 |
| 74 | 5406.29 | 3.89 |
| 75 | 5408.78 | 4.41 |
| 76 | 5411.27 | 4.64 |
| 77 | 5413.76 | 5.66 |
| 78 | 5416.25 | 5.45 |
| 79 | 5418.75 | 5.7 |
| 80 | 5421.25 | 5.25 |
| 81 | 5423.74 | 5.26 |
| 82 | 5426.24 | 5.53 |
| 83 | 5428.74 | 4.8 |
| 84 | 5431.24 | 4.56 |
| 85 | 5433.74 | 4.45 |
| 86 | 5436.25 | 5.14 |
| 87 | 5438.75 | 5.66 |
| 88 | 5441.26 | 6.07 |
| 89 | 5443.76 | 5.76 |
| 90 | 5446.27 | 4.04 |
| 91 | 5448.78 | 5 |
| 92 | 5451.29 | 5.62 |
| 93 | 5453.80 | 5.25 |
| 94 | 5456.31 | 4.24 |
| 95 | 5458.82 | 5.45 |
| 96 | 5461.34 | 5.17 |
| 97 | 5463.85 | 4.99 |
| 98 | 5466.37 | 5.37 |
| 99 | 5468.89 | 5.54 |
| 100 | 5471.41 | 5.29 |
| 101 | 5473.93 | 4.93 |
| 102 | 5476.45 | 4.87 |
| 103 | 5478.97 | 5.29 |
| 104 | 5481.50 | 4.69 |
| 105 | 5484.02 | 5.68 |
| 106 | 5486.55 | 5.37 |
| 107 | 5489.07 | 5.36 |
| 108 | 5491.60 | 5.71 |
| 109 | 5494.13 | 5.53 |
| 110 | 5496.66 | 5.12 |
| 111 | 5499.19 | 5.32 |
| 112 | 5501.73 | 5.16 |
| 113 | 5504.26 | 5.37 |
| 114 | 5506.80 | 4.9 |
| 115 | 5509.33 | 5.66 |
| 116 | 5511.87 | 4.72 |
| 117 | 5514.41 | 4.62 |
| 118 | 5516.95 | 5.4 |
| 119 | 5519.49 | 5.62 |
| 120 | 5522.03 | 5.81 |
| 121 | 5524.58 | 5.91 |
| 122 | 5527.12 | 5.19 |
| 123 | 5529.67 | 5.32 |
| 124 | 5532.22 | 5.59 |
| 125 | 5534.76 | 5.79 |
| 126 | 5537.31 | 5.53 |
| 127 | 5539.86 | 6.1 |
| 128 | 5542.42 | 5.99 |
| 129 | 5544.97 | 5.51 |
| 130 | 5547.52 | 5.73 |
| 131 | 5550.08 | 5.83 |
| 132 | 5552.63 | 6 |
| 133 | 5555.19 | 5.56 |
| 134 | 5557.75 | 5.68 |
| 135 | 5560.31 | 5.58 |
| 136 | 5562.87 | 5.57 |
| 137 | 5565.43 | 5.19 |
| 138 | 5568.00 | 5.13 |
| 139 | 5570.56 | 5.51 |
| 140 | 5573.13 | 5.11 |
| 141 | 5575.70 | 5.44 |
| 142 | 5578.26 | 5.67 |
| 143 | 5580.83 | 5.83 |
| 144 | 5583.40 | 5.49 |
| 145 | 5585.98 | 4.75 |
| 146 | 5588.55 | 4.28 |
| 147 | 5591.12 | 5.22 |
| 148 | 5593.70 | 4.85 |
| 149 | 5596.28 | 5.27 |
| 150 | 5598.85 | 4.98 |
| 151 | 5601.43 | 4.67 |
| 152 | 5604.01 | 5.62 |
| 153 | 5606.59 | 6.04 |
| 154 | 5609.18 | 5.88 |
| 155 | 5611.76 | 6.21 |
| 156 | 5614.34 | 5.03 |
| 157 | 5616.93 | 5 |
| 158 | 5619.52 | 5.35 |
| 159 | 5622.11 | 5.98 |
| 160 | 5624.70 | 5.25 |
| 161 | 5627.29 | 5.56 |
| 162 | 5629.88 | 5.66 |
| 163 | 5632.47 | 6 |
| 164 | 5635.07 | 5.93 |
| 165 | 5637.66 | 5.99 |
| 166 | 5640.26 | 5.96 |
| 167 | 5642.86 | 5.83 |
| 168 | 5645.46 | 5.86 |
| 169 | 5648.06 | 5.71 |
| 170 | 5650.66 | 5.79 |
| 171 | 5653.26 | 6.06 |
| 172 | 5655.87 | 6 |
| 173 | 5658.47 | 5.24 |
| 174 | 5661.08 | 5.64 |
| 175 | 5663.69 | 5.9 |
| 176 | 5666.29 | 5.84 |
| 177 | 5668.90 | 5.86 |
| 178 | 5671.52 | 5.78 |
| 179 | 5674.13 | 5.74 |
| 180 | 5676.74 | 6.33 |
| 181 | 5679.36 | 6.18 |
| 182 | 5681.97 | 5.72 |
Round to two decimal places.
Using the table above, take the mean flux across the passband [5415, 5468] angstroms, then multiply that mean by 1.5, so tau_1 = 7.77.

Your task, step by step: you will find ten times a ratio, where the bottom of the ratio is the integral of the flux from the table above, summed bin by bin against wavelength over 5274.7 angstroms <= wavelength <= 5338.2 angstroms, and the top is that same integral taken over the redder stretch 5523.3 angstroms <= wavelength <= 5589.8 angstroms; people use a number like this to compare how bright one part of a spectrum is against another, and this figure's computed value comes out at 12.2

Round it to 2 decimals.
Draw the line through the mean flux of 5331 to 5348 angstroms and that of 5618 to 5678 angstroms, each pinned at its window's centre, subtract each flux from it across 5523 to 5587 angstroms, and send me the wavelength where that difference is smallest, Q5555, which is 5539.86 angstroms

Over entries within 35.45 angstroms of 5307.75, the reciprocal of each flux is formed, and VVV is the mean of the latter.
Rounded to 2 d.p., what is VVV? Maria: 0.22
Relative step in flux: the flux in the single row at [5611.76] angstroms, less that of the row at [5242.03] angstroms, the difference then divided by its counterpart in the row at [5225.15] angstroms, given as 0.29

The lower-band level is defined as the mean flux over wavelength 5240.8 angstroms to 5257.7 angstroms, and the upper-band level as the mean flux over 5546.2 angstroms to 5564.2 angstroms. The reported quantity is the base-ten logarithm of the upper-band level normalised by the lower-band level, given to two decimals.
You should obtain 0.10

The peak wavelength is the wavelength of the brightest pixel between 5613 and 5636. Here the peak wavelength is 5632.47 angstroms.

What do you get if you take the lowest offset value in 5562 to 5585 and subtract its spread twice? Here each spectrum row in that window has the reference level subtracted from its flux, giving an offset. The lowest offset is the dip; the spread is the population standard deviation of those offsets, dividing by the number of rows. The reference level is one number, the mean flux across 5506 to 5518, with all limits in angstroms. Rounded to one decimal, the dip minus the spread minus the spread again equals -0.4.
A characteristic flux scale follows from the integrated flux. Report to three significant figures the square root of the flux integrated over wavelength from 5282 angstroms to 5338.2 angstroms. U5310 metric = 16.3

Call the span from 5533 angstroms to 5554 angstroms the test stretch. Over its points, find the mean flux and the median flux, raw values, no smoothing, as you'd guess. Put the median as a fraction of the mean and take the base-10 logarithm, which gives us 0.000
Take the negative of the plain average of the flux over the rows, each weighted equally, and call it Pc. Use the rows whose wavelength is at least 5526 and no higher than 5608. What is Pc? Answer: -5.44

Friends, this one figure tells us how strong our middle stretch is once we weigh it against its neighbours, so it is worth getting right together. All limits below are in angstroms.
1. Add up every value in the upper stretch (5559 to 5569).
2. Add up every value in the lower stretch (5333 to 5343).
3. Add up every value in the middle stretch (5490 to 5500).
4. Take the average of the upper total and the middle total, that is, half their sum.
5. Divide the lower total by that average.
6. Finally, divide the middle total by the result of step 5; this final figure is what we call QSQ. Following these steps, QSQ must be 25.2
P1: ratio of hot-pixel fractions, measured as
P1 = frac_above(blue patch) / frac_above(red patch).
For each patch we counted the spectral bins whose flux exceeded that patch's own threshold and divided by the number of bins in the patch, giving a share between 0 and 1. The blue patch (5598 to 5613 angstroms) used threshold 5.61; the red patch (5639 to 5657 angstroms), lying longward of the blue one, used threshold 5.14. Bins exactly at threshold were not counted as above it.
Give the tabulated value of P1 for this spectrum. 0.67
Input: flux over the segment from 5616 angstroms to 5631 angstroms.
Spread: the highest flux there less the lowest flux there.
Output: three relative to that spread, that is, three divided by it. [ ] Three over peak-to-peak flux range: 3.1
